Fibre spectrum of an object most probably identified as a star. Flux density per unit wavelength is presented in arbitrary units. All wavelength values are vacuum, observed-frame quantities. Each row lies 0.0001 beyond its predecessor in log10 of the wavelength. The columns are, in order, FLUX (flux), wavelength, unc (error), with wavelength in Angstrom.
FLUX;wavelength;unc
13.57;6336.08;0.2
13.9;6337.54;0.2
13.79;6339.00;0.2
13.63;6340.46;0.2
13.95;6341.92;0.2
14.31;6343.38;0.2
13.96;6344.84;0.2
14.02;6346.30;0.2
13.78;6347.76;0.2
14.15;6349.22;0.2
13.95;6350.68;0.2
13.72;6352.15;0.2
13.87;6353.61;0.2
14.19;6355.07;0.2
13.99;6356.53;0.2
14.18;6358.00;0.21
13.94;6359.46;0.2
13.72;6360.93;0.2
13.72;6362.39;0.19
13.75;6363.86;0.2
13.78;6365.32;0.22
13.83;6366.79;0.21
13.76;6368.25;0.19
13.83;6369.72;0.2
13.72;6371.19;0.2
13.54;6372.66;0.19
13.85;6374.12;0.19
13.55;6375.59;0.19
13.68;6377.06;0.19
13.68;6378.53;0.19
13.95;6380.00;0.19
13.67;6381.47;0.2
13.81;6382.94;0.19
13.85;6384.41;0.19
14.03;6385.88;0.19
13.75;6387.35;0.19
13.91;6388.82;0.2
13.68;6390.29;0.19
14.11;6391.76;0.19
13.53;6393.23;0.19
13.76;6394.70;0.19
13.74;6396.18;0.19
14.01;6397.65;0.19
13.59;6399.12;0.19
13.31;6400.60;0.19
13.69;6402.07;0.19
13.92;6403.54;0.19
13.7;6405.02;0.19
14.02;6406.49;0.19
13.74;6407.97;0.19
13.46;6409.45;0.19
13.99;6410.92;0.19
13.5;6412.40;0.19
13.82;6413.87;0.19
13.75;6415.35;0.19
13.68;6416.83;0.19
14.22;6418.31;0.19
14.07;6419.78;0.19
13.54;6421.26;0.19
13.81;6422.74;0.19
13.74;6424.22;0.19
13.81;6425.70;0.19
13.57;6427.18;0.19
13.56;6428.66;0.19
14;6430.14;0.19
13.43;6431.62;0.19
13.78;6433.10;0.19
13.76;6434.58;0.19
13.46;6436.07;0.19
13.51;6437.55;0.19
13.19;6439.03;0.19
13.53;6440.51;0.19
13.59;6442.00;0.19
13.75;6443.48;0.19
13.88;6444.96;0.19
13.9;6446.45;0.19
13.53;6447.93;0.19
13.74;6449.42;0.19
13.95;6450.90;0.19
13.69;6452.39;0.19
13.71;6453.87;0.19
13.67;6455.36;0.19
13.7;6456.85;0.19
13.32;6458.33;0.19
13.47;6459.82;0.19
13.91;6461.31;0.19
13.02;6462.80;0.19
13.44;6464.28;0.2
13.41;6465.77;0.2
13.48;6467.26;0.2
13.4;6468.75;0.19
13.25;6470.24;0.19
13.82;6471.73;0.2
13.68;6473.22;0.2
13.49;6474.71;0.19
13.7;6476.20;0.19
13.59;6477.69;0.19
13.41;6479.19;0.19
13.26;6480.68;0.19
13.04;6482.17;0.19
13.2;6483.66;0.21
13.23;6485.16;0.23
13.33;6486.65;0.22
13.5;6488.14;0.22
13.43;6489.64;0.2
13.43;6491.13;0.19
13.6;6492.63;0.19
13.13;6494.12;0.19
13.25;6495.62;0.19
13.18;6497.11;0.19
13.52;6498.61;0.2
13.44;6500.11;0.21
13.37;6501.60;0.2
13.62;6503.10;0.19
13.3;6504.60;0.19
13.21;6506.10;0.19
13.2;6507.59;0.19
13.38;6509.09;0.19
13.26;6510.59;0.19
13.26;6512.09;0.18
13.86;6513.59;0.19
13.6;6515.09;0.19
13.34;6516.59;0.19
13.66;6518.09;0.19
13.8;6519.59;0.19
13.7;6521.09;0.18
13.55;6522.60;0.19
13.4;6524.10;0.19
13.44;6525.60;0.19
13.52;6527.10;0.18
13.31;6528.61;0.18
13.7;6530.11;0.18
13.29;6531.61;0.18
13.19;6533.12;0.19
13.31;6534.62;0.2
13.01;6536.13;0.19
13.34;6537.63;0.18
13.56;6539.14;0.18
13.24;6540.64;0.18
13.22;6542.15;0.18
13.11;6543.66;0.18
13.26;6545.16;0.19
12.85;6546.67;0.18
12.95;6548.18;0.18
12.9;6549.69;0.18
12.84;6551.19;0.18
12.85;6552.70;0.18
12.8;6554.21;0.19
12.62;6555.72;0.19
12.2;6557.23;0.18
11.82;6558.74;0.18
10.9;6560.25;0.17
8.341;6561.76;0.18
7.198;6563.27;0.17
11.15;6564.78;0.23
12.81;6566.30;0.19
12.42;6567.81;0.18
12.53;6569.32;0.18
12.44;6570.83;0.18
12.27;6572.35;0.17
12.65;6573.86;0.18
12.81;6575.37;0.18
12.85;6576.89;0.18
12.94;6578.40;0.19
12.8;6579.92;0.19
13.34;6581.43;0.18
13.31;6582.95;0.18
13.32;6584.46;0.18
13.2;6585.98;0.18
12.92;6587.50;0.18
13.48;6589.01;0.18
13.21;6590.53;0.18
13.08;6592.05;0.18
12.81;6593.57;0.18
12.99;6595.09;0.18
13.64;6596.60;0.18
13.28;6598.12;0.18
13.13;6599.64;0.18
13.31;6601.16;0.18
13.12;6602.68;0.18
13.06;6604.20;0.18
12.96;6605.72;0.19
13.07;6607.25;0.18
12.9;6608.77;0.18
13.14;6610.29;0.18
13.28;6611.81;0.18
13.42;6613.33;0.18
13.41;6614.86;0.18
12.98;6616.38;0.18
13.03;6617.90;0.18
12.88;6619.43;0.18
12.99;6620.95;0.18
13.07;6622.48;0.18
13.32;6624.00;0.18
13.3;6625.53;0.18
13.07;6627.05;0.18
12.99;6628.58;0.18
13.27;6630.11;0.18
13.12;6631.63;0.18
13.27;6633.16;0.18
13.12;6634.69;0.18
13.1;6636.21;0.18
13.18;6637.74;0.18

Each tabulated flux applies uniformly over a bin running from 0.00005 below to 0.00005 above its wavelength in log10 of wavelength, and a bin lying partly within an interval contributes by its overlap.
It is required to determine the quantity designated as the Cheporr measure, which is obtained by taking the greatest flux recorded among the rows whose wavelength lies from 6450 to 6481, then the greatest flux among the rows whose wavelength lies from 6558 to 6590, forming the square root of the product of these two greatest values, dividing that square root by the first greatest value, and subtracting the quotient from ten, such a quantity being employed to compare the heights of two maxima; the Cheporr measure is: 9.02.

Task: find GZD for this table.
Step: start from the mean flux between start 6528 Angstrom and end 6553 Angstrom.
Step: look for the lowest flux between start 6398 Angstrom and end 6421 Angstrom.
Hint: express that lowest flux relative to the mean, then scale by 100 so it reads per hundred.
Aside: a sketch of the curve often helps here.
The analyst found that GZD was 101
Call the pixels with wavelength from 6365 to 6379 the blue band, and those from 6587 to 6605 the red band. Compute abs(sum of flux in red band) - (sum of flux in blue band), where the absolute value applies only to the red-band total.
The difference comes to 21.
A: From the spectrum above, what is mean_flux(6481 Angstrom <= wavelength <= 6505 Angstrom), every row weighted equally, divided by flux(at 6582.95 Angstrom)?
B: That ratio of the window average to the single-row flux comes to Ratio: 1.00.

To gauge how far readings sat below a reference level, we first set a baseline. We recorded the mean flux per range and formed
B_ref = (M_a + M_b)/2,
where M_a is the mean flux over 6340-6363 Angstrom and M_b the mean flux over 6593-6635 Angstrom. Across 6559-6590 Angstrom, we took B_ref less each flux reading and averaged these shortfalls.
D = 1.4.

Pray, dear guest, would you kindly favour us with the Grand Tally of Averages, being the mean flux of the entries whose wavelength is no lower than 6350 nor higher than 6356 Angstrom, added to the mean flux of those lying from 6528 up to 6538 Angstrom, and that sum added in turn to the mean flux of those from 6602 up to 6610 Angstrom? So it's 40.3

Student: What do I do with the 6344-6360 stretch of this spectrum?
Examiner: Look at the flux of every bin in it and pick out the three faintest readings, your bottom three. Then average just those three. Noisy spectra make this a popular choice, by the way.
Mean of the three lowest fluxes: 13.8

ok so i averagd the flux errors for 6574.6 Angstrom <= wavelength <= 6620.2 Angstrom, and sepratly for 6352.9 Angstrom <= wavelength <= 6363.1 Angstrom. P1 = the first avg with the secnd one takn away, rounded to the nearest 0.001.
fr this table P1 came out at -0.019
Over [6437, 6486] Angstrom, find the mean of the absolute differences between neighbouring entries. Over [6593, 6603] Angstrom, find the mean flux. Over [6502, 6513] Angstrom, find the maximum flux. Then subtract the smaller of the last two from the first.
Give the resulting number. -13.0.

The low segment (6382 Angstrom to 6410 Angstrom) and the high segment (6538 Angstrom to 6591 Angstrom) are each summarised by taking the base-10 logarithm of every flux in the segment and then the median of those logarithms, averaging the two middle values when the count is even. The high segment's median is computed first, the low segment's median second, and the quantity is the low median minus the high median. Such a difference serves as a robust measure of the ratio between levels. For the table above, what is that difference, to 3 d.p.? 0.029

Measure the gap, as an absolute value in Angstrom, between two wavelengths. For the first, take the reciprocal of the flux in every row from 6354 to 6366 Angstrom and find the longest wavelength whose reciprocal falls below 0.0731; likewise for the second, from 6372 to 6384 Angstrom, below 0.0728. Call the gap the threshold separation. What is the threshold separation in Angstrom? 17.6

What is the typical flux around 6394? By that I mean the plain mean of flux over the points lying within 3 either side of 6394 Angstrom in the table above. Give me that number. 13.8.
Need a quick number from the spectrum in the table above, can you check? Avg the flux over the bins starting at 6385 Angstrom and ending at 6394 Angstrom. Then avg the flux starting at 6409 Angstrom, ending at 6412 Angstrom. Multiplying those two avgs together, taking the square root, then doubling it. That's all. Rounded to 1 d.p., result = 27.6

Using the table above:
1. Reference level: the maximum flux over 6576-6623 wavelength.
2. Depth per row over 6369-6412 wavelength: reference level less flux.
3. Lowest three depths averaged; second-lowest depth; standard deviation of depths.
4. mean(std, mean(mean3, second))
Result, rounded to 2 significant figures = -0.11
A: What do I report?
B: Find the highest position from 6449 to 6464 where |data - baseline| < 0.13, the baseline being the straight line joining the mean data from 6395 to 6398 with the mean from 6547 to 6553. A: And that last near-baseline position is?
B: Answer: 6459.82 Angstrom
